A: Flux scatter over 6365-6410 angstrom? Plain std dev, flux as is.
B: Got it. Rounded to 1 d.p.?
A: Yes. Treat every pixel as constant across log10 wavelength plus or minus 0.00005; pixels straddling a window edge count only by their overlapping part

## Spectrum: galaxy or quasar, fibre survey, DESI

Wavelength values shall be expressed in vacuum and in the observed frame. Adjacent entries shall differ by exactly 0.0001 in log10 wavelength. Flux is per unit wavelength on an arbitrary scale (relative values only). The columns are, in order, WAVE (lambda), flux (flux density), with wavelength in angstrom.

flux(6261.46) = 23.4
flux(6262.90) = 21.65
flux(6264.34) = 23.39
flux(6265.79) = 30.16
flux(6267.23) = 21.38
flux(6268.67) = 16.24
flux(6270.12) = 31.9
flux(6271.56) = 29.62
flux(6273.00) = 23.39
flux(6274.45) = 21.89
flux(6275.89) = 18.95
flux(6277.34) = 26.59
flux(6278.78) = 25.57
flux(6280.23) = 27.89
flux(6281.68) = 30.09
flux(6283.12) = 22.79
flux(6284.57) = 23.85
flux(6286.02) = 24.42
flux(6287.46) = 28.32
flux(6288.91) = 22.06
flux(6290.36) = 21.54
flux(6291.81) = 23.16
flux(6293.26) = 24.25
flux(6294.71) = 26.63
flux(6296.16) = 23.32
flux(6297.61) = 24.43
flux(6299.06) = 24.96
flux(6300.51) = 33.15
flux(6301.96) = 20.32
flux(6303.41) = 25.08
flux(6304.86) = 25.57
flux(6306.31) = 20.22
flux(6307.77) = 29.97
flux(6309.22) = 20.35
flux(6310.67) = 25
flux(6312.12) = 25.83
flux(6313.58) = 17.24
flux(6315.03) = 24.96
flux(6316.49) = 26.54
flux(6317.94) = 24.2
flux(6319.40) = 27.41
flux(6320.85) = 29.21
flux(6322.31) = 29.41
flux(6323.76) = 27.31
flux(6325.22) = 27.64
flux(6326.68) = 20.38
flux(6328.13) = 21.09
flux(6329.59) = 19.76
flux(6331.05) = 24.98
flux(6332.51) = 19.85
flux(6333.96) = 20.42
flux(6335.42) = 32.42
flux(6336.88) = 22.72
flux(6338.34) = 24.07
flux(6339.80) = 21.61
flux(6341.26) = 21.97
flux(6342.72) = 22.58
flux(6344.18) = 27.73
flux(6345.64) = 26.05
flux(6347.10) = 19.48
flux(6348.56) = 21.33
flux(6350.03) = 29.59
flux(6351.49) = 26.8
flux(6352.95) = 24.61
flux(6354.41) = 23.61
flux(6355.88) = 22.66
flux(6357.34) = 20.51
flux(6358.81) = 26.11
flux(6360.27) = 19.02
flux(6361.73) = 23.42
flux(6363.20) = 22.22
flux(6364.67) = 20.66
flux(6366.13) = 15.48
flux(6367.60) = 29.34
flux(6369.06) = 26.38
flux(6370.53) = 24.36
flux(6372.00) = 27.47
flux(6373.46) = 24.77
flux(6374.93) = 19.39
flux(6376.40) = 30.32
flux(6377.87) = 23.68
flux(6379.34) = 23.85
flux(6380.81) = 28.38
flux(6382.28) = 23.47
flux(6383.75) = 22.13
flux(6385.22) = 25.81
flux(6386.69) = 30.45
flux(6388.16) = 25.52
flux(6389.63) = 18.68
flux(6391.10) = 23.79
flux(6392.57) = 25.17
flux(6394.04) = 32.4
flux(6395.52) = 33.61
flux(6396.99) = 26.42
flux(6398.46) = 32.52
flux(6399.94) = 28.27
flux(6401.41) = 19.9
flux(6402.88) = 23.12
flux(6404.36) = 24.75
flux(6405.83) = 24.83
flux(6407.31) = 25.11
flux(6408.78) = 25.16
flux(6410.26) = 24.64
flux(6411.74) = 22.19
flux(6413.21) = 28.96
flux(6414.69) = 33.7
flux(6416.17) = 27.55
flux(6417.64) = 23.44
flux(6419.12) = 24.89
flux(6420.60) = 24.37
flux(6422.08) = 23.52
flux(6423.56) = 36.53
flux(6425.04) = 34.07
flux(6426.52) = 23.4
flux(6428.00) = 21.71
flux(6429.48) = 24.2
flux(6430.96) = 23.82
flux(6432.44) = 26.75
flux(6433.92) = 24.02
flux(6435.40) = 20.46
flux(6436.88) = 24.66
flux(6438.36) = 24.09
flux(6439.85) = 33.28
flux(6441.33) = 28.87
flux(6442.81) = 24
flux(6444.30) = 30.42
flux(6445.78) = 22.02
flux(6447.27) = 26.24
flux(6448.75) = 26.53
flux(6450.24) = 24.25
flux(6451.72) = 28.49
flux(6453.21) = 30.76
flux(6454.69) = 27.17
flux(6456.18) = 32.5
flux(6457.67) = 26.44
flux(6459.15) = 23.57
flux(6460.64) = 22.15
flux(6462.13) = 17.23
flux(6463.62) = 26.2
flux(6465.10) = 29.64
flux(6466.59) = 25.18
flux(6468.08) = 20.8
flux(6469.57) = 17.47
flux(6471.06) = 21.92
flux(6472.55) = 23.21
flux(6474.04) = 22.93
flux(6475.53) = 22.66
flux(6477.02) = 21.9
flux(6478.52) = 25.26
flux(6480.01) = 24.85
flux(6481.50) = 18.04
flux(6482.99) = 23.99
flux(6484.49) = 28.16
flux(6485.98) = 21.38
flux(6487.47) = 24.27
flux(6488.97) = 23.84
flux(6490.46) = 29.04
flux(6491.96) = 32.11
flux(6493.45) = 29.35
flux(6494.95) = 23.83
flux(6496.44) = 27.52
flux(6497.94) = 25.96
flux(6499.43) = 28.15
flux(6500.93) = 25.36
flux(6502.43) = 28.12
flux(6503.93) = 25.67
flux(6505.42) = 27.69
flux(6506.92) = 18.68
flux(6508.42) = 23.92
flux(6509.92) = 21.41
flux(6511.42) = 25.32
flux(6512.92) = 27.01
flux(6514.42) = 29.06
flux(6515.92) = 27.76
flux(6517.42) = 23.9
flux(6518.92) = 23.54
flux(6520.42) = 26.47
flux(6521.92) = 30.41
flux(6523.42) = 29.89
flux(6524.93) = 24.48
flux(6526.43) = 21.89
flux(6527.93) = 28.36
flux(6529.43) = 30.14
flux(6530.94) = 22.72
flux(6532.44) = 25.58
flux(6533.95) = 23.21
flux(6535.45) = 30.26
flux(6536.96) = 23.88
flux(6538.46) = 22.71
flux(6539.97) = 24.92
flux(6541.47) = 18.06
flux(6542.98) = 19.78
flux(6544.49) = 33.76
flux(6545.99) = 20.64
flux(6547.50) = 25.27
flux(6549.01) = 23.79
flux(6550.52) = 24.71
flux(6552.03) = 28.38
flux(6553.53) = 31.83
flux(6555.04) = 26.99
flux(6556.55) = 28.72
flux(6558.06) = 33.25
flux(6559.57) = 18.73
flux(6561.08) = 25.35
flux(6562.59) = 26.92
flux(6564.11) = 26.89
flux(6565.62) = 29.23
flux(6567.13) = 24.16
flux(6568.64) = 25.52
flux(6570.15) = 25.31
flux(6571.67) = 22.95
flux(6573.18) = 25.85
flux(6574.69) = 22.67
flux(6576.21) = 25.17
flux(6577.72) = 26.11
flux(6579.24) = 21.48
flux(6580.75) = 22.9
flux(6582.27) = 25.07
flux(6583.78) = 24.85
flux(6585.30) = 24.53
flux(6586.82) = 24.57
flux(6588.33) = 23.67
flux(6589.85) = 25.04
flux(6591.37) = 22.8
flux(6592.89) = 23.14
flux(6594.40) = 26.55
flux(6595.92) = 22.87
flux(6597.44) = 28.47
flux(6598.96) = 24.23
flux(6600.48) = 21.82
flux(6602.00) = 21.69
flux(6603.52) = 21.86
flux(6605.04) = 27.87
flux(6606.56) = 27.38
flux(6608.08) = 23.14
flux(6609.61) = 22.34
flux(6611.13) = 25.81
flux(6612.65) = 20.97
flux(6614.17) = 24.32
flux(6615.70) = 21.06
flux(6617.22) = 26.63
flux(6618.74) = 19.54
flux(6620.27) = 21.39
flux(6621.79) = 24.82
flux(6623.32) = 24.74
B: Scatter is 4.1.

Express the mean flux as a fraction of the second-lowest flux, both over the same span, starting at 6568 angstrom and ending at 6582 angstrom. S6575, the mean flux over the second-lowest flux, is 1.07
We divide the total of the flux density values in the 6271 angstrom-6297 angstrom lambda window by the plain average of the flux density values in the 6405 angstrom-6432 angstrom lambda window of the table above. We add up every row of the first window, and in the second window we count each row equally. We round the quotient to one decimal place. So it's 16.9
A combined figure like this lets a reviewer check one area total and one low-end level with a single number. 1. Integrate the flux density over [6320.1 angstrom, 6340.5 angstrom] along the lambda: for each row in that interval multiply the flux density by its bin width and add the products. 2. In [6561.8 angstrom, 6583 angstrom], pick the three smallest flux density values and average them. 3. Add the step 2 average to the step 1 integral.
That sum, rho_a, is 519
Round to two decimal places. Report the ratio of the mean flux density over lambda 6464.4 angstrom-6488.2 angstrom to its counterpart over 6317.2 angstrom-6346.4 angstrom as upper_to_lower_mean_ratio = 0.95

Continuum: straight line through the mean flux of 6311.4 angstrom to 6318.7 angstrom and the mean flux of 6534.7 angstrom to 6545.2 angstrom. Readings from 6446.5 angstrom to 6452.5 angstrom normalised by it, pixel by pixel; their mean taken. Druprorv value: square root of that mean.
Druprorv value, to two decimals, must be 1.04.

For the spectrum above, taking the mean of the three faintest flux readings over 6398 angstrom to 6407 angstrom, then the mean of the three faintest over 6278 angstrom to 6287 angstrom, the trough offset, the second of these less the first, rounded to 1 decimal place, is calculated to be 1.1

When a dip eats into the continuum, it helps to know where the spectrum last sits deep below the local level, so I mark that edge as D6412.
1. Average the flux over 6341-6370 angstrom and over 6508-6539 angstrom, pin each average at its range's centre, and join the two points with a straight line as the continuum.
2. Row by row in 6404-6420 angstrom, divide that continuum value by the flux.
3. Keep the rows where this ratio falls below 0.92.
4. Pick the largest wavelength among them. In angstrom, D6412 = 6416.17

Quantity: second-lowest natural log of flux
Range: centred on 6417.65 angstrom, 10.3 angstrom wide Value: 3.16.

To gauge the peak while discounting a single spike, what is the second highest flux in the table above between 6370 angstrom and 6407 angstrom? 32.52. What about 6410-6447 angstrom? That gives 34.07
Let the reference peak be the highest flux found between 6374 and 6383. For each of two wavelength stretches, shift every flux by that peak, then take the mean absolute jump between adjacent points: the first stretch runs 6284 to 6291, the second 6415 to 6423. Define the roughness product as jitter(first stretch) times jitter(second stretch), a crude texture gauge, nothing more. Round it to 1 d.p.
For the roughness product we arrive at 4.9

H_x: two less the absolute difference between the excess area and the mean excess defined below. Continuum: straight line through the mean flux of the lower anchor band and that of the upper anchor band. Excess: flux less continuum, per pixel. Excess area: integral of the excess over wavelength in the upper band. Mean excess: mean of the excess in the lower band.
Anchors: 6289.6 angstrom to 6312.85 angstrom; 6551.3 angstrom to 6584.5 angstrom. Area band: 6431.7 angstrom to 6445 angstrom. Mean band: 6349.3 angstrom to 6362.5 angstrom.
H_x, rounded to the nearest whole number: -13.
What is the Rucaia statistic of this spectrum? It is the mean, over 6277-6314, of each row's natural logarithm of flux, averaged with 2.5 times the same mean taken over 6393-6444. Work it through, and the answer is 5.68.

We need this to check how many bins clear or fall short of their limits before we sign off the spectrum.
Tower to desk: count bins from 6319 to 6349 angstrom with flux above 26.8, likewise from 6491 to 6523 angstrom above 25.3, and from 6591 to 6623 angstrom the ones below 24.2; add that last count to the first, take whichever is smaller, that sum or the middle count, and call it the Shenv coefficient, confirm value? 15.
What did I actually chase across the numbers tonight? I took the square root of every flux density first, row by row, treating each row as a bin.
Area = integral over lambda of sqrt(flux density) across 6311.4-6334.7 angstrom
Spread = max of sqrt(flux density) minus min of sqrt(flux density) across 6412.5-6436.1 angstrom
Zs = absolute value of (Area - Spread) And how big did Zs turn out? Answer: 113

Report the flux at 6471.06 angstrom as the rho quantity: 21.92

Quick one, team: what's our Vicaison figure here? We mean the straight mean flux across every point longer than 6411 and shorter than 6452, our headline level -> 26.3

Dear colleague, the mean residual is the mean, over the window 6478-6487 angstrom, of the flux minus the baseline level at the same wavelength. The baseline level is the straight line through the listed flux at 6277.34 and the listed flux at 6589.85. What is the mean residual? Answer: -2.0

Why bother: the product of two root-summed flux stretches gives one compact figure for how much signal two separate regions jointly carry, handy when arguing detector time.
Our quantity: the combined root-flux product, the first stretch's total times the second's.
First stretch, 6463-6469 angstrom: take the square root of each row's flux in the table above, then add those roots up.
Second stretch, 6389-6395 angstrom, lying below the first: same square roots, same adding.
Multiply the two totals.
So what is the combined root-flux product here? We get 401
